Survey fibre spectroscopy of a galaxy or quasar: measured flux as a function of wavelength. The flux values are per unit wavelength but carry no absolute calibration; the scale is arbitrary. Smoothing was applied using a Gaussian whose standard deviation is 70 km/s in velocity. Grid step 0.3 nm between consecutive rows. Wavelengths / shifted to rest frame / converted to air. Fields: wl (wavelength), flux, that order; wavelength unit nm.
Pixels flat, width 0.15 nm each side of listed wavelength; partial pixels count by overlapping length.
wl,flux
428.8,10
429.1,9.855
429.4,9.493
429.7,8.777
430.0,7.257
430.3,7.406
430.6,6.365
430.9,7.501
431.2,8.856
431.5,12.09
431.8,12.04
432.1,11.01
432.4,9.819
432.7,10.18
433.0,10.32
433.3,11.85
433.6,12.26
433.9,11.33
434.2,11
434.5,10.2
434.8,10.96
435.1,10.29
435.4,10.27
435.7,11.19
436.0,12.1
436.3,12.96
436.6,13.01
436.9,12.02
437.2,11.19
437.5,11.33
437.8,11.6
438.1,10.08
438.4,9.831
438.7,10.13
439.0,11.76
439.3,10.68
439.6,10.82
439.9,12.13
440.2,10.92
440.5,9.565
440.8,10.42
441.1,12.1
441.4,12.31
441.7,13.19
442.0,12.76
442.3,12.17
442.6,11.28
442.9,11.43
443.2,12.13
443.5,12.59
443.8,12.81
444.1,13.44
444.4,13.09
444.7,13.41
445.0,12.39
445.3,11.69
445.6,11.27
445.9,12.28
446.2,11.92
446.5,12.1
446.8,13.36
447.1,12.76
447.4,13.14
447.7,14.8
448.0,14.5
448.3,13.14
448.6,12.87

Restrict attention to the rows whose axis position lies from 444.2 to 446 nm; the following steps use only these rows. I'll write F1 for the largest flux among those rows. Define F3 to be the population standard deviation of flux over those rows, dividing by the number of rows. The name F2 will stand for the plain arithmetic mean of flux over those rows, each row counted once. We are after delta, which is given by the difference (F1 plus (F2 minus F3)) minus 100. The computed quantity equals -75.0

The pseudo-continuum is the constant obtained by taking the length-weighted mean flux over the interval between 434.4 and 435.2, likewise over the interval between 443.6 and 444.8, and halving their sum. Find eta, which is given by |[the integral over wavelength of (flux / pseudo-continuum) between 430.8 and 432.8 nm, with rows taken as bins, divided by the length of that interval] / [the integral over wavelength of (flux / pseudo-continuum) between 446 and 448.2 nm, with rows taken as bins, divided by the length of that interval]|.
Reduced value 0.78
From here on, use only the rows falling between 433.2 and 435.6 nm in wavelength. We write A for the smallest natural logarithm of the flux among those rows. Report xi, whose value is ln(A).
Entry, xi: 0.84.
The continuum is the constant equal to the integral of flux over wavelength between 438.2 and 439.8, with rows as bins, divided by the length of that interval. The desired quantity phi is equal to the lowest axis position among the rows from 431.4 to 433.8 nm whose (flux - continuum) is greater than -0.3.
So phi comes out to 431.5 nm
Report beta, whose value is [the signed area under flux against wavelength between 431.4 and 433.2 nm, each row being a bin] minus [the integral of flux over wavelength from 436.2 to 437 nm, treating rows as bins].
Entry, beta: 9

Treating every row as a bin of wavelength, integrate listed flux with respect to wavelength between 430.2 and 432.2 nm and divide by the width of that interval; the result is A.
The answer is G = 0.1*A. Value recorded 0.93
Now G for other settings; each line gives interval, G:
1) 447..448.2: 1.38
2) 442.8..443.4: 1.19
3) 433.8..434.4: 1.11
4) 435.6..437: 1.23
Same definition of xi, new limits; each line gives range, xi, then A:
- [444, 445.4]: 0.90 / 2.46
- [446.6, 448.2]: 0.93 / 2.55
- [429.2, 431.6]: 0.62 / 1.85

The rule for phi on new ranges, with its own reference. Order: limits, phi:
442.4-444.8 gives 442.6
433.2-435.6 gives 433.3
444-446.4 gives 444.1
